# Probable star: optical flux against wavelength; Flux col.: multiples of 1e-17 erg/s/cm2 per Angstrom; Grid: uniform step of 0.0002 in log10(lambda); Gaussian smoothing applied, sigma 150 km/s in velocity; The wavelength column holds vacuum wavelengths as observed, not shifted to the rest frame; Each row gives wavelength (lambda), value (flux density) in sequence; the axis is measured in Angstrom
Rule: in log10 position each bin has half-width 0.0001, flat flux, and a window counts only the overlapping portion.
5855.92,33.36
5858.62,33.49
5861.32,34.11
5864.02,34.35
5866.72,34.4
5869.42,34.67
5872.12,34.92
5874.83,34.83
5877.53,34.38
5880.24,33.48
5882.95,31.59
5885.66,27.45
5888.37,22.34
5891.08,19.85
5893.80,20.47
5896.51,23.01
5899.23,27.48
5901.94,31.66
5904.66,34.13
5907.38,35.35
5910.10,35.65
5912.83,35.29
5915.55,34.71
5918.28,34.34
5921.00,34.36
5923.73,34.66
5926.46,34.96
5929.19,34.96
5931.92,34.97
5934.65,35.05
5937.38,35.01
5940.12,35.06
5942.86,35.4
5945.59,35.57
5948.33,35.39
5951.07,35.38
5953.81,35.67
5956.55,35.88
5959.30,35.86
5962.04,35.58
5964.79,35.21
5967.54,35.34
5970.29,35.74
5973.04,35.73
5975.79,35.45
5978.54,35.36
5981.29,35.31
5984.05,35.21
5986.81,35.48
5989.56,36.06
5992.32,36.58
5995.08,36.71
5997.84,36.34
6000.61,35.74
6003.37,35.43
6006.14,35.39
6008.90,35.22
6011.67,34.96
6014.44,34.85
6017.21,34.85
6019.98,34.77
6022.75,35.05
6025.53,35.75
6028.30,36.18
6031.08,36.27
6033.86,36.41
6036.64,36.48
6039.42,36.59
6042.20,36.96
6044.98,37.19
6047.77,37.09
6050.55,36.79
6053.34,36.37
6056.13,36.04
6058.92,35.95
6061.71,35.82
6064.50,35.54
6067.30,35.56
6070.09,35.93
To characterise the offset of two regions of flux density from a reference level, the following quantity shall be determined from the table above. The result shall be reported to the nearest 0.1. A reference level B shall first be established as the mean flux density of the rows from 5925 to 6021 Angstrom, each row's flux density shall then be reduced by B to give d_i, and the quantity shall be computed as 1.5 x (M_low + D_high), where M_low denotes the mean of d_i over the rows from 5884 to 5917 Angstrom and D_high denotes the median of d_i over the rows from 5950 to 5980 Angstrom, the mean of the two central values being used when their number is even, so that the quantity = -9.5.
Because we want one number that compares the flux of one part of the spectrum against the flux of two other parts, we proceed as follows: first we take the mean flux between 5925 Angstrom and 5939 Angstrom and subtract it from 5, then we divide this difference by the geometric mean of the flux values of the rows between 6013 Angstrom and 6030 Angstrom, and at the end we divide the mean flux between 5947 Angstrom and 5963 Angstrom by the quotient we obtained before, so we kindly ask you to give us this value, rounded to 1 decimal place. -41.9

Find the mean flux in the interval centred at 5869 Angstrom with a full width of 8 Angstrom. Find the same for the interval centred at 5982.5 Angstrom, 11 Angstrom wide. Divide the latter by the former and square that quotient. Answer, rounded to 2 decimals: 1.04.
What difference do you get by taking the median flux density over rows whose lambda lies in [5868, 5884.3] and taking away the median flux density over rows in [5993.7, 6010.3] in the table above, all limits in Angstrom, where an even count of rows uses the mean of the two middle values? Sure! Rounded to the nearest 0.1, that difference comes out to -1.1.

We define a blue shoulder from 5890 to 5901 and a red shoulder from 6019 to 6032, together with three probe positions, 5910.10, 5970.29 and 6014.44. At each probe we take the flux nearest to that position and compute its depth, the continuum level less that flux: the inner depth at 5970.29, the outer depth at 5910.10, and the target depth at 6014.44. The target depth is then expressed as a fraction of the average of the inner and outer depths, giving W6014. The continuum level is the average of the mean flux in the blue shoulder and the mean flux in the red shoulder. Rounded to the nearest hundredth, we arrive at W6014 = 0.87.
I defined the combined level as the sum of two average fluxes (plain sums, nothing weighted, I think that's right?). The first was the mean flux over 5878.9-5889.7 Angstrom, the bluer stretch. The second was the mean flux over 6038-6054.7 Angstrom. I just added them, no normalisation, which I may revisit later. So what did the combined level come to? 66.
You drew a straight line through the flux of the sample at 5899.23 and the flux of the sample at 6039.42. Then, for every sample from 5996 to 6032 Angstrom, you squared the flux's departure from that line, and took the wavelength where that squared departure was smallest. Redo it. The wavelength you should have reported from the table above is 6025.53 Angstrom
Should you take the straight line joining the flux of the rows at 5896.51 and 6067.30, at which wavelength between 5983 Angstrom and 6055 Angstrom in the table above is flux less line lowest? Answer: 6053.34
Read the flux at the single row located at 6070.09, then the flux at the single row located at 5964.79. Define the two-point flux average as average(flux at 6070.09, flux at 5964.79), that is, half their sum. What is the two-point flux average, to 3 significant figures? 35.6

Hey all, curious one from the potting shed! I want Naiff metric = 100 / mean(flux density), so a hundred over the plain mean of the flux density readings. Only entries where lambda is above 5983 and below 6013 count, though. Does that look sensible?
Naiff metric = 2.80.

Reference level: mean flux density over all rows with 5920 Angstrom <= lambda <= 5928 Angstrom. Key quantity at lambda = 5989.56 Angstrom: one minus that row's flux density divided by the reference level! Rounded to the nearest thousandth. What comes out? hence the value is -0.040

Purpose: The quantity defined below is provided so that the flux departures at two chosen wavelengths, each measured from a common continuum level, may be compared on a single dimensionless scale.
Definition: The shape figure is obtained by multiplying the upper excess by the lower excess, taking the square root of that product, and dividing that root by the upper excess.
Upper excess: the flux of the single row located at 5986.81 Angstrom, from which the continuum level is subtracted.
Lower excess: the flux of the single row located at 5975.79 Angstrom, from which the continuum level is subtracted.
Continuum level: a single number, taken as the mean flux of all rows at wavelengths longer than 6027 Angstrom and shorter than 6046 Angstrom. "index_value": -1.0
